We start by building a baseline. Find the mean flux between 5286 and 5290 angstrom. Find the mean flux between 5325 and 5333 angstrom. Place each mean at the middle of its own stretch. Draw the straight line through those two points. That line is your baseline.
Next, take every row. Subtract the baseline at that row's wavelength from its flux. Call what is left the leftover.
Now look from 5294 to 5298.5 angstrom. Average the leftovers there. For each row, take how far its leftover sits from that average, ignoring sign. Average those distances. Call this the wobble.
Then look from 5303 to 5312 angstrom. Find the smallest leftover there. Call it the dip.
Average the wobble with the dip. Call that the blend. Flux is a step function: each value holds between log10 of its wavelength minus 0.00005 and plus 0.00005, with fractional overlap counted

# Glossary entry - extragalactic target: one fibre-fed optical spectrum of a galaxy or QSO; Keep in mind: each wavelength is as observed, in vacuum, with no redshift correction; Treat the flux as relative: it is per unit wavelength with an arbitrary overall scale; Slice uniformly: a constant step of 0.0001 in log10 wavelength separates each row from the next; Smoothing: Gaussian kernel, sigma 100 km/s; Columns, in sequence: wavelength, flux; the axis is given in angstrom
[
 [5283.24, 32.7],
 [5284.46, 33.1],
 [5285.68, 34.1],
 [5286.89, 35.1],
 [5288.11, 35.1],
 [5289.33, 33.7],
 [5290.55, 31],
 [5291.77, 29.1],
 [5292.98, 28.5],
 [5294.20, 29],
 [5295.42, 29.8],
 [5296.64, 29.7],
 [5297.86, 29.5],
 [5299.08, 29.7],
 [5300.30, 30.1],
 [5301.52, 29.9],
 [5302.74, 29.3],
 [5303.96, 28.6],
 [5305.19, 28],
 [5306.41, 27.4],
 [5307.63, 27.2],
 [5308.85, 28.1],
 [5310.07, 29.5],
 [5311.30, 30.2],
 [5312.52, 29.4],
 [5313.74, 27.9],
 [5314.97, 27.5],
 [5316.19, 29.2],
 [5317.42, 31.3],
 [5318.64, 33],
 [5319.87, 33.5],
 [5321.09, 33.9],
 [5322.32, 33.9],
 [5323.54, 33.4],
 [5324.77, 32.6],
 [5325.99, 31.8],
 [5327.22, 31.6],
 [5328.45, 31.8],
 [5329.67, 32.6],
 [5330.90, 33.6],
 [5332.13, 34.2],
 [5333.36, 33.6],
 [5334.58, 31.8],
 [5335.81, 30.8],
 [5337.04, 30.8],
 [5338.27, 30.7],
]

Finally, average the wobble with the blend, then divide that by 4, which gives -0.35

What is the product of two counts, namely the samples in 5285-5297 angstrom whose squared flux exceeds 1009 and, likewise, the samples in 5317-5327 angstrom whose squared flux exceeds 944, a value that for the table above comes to 32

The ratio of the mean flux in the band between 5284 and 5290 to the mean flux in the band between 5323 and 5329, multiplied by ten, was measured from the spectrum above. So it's 10.6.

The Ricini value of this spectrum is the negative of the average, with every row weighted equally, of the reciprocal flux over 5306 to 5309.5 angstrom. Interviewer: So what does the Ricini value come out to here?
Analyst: -0.0363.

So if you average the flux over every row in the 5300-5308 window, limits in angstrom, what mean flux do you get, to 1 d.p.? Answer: 28.6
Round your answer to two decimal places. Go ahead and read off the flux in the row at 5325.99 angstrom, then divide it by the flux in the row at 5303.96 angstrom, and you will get 1.11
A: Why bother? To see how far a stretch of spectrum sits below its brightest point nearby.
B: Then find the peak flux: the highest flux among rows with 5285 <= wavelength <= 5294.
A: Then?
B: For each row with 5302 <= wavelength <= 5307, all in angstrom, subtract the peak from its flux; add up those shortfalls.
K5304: -27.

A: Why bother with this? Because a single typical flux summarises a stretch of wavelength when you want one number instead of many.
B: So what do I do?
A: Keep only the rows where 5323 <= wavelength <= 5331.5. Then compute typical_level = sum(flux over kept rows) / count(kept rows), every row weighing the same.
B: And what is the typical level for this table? 32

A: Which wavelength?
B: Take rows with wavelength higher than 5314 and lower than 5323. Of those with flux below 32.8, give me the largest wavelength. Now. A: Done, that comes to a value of 5317.42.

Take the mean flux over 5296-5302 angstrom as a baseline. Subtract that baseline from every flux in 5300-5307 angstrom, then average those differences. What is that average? -1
